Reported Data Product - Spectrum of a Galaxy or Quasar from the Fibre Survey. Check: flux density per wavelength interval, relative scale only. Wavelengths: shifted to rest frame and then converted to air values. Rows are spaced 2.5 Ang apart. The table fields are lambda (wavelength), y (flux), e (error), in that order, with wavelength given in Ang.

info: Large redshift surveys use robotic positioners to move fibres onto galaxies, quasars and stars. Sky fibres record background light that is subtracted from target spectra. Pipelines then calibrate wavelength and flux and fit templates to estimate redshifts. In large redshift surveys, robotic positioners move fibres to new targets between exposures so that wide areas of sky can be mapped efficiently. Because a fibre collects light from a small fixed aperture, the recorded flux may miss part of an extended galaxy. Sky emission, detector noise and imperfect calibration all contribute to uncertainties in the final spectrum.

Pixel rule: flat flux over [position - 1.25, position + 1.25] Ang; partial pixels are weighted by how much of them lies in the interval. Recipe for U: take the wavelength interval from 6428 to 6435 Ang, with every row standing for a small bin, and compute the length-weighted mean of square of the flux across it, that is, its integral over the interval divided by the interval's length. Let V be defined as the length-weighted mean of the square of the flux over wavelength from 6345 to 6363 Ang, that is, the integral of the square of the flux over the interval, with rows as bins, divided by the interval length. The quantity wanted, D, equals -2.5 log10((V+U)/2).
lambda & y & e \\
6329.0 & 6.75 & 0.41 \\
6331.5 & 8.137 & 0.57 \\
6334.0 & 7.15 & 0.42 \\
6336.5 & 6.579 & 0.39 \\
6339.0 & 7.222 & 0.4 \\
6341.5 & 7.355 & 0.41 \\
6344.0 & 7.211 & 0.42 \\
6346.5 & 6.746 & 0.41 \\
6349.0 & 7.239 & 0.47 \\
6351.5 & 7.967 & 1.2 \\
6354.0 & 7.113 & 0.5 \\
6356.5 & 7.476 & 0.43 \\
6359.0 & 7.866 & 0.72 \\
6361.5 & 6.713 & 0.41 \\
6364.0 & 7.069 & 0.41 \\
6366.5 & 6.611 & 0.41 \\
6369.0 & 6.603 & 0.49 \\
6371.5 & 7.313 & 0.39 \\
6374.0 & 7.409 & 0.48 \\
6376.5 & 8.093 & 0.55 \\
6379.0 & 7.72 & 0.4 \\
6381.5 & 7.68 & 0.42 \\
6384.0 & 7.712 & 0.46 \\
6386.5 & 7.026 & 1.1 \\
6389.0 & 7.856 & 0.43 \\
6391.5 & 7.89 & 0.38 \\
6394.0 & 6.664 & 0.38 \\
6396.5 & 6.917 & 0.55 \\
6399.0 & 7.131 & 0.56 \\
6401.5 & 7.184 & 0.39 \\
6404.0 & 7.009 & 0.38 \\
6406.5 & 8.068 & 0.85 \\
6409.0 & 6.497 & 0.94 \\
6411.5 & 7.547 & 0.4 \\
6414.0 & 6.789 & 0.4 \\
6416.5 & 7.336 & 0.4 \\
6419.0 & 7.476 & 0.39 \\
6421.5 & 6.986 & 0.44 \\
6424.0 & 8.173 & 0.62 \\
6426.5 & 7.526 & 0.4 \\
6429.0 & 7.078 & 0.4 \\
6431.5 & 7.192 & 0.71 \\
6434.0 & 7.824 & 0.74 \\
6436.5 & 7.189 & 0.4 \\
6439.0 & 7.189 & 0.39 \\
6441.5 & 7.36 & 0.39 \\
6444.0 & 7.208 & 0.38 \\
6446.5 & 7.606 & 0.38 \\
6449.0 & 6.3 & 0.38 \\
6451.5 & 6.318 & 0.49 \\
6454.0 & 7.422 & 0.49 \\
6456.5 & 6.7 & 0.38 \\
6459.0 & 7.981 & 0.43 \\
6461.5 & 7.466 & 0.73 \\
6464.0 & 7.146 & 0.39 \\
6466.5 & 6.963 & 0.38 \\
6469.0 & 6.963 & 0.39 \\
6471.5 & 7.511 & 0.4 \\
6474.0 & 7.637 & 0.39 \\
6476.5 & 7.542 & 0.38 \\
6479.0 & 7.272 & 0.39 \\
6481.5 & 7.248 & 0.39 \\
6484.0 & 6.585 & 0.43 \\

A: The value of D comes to -4.33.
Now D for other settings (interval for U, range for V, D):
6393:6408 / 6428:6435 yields -4.31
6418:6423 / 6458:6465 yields -4.35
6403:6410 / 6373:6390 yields -4.36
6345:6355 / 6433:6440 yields -4.33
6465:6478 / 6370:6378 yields -4.36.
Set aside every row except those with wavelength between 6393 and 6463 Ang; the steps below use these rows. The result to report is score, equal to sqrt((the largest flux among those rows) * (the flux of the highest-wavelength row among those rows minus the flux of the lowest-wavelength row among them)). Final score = 2.6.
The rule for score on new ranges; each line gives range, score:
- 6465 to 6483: 1.5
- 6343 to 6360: 2.3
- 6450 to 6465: 2.6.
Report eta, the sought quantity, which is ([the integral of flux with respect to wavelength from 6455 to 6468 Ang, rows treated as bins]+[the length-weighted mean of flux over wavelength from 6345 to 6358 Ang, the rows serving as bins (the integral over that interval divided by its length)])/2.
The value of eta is 50.8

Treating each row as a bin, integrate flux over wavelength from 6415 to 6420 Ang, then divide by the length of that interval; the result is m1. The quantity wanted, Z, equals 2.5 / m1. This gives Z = 0.339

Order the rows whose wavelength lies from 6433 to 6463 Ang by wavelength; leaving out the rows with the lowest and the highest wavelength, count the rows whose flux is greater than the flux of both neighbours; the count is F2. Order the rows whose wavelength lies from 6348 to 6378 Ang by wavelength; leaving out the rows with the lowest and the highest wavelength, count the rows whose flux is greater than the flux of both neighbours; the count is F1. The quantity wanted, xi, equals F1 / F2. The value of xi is 0.75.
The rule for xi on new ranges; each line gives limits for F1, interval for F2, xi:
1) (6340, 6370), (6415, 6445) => 0.75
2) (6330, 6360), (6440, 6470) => 0.67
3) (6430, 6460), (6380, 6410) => 1.00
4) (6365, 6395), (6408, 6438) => 0.75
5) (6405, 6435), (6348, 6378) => 1.00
